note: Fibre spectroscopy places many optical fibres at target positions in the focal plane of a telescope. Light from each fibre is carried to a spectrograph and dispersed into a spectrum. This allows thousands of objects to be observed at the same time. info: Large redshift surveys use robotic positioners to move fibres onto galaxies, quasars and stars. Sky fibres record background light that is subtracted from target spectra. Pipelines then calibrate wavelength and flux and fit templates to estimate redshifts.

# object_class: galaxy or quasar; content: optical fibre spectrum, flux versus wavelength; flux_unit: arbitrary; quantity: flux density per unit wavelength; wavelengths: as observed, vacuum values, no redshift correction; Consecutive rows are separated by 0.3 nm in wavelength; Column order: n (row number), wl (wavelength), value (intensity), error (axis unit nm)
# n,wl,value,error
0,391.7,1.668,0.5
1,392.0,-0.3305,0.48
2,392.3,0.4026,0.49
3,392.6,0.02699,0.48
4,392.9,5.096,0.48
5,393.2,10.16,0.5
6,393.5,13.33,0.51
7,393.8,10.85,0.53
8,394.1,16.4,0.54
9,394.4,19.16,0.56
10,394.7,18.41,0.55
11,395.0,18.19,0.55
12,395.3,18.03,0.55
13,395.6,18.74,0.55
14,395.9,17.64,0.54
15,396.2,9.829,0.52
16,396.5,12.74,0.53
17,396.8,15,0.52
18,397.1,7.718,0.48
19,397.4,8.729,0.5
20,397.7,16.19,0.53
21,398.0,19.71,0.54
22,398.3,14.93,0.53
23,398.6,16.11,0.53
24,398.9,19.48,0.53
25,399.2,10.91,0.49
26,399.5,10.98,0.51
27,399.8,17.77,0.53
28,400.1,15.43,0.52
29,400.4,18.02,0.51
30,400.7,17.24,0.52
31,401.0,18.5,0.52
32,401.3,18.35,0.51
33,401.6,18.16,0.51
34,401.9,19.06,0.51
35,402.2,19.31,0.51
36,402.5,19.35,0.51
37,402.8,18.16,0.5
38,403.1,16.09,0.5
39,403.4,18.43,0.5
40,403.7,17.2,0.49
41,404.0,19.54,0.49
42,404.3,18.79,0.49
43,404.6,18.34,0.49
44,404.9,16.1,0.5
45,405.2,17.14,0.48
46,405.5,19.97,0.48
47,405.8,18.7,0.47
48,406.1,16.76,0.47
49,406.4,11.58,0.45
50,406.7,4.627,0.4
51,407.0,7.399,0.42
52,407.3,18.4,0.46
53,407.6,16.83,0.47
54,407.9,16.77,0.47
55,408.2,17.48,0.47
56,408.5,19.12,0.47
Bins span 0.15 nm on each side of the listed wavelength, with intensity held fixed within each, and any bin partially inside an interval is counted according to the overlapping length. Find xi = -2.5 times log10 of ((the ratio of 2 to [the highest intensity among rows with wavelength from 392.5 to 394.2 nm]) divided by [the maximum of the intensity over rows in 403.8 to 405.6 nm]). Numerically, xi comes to 5.54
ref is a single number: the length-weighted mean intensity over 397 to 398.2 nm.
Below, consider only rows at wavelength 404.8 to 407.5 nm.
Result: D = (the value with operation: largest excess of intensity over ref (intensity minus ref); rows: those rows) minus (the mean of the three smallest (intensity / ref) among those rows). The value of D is 6.0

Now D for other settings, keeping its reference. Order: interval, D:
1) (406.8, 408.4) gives 4.0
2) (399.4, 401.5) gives 4.0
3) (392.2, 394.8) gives 5.6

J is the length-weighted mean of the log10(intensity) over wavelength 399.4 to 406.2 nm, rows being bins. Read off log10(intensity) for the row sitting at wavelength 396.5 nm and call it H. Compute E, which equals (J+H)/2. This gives 1.18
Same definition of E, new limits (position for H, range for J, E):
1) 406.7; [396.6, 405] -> 0.94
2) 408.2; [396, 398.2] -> 1.17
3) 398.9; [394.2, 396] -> 1.28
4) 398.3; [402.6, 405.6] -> 1.21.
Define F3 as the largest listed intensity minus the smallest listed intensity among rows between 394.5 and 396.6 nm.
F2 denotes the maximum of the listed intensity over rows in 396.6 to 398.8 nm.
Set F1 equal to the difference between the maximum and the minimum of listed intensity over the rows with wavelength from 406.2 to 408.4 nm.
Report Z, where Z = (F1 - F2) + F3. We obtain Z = 3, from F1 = 14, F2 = 19.71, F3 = 8.9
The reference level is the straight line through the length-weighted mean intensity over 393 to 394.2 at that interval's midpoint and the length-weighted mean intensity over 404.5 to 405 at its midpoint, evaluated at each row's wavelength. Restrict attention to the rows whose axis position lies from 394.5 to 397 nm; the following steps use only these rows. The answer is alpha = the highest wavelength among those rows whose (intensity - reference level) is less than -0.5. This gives 396.5 nm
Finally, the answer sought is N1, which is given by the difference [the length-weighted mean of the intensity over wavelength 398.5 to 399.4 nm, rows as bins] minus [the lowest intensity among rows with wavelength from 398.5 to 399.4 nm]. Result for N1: 4.3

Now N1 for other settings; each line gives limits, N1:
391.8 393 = 1.5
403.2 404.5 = 1.2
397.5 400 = 4.7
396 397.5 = 3.4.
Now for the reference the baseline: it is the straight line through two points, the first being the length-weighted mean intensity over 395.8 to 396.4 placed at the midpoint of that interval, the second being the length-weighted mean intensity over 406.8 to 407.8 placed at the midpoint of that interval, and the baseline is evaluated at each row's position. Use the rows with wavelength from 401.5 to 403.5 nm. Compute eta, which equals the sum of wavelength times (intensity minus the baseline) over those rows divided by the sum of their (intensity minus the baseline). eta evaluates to 402.44 nm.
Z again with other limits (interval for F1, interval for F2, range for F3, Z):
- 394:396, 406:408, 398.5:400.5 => -7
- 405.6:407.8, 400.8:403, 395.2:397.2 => 6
